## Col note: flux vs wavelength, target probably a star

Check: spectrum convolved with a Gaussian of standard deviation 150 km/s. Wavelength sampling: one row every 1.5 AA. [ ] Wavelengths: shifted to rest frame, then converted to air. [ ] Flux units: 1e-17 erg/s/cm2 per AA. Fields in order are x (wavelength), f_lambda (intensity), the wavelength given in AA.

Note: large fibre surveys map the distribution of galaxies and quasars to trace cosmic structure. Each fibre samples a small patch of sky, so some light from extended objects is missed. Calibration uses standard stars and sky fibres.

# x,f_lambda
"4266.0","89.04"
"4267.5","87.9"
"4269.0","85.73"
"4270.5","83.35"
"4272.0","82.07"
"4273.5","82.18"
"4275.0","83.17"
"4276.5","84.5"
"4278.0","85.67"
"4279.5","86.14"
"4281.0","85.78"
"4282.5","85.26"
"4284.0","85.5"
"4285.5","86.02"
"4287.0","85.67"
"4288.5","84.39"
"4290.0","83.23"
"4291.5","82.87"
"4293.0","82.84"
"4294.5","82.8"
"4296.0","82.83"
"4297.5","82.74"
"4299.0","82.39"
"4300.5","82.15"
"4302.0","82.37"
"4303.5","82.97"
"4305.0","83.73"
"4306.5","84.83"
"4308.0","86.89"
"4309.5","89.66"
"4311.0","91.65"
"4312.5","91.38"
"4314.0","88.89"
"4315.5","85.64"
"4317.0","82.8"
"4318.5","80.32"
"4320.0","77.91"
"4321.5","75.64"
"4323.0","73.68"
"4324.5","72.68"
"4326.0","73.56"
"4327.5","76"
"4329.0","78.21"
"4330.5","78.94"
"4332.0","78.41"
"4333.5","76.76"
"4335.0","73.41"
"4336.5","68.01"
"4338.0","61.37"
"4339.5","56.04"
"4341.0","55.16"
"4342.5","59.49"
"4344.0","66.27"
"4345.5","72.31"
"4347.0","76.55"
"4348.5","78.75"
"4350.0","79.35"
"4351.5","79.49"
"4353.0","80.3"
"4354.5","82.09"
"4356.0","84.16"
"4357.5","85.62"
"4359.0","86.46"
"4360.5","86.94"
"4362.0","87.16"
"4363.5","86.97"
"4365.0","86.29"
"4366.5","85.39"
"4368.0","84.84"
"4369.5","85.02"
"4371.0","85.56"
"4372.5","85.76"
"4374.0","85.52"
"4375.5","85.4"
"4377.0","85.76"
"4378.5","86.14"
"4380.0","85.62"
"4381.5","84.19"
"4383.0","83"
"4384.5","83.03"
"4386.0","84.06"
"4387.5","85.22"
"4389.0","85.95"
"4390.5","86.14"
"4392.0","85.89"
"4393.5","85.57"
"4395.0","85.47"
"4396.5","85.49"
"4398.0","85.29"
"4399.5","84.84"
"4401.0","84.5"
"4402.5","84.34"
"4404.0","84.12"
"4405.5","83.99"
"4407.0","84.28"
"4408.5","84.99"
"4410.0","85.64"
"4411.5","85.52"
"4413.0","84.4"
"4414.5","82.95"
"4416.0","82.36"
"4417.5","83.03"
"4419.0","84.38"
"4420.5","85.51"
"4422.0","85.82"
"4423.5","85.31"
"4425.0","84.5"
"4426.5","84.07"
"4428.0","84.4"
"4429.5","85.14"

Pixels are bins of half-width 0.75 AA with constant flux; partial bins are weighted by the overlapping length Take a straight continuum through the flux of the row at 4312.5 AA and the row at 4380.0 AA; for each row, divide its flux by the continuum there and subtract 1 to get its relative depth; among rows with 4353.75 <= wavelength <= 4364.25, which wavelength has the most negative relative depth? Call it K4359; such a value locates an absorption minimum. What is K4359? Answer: 4354.5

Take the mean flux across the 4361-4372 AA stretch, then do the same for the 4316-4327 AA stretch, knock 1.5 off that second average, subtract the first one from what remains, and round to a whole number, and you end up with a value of -11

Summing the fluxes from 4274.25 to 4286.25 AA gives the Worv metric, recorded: 682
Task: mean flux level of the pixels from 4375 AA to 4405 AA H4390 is 85.0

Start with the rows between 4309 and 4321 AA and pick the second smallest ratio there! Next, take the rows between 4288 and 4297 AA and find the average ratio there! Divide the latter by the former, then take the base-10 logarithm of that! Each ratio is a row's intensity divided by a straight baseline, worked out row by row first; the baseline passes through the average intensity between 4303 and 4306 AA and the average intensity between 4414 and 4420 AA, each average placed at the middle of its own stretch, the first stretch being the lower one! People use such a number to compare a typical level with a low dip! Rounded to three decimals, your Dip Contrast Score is 0.015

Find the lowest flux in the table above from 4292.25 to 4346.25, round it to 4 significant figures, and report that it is 55.16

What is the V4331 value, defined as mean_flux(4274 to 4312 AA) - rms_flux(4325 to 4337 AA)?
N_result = 9.2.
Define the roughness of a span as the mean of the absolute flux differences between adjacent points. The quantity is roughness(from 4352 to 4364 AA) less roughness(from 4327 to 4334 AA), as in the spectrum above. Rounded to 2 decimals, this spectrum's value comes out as -0.27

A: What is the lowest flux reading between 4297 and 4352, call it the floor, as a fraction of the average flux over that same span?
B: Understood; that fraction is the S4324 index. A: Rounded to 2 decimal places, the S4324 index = 0.71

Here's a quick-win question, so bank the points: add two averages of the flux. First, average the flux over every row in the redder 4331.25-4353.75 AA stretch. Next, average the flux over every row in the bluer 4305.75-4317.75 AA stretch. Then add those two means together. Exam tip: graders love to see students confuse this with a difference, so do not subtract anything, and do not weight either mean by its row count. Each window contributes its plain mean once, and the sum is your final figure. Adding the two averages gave 158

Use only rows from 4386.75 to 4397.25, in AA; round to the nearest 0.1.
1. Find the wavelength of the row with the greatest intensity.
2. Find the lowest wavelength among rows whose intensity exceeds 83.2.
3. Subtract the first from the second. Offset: -3.0 AA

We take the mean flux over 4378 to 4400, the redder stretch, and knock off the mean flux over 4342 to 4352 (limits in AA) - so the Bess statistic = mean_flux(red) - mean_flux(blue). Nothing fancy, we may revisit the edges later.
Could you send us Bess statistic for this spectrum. 12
